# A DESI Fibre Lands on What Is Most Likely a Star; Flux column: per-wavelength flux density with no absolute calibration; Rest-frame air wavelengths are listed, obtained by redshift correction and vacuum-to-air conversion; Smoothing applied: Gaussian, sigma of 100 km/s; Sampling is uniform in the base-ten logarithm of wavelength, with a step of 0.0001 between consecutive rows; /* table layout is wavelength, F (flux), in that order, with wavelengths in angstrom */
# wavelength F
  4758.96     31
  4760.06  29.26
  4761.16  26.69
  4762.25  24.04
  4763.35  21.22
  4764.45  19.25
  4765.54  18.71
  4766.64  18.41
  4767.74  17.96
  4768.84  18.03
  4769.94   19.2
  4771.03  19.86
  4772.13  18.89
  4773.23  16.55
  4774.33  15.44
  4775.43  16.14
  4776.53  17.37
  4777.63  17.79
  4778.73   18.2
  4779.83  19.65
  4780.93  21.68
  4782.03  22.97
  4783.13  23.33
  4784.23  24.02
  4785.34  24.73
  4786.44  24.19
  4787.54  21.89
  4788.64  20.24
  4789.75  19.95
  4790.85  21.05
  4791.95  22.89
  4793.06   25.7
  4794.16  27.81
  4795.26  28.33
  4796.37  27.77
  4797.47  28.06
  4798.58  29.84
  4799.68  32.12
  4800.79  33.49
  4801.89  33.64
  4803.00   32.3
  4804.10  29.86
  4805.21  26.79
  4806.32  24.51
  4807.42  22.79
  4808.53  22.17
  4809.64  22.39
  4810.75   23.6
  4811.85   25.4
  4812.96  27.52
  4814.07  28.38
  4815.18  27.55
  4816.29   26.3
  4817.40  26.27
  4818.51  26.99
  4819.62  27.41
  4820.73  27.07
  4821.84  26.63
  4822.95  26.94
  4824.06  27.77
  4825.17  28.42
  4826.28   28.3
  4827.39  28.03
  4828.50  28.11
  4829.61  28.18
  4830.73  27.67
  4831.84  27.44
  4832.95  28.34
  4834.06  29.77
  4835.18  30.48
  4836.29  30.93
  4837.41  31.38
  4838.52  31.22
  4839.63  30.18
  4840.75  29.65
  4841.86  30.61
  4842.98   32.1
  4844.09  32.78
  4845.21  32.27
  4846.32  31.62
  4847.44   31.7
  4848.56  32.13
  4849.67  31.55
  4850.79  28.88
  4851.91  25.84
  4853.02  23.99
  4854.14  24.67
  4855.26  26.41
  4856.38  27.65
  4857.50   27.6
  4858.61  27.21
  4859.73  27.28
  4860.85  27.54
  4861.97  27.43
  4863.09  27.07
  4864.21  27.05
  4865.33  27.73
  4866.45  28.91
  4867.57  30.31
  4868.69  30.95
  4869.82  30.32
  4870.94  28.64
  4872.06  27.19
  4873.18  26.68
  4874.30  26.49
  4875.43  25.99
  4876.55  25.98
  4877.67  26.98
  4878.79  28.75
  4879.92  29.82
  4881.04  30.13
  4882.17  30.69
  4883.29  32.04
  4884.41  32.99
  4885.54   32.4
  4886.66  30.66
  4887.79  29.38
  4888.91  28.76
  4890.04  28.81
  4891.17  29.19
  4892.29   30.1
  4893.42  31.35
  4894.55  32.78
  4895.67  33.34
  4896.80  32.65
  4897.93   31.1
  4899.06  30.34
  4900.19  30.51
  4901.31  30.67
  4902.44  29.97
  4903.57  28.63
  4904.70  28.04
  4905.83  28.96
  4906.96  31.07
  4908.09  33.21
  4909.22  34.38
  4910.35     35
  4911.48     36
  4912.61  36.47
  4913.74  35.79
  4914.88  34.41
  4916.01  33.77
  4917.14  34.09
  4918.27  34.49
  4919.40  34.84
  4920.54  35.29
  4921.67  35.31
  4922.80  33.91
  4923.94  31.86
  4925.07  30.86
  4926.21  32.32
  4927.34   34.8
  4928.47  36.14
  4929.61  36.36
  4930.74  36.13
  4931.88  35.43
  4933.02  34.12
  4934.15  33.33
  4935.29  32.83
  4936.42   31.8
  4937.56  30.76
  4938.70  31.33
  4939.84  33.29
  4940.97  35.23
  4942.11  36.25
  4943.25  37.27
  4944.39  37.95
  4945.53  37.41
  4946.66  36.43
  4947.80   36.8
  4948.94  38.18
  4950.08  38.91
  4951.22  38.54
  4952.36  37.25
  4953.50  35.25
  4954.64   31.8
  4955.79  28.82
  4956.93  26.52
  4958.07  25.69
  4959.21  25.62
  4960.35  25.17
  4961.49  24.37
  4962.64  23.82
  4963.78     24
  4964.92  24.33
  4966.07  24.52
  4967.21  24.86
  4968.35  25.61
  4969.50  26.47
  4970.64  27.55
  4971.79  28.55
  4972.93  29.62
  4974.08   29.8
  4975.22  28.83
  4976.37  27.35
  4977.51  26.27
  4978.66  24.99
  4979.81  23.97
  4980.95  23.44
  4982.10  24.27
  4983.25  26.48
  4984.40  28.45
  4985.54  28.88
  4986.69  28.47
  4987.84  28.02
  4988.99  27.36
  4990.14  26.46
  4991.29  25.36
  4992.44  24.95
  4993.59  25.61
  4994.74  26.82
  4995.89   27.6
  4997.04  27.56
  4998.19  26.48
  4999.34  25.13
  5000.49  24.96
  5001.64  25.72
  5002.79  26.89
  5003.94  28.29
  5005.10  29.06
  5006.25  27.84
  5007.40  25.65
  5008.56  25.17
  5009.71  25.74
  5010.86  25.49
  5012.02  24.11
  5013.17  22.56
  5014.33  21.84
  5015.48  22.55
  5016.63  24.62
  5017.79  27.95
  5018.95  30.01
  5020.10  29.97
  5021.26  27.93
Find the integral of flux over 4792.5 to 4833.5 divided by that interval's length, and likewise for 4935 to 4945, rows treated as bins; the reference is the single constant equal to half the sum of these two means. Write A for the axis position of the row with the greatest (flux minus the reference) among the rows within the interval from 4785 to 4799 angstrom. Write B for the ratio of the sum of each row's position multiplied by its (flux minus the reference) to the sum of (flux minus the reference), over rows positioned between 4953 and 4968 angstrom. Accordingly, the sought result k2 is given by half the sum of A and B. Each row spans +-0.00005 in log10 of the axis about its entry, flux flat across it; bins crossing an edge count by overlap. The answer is 4880.8 angstrom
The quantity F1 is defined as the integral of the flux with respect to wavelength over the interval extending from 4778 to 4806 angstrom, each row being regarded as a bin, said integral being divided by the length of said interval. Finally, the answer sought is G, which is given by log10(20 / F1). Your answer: -0.107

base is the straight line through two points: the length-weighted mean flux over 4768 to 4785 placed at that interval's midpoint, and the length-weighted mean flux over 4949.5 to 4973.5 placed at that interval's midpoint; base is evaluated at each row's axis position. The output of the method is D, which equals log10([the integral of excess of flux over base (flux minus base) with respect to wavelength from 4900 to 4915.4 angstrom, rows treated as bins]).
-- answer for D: 2.0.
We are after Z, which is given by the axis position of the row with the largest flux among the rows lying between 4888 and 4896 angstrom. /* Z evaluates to 4895.67 angstrom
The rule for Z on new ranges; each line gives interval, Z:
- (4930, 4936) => 4930.74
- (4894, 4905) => 4895.67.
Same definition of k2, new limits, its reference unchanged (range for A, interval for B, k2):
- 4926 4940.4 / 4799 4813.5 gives 4869.9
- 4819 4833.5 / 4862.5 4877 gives 4848.0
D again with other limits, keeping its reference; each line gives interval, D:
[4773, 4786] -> 0.8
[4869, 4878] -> 1.5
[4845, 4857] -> 1.8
